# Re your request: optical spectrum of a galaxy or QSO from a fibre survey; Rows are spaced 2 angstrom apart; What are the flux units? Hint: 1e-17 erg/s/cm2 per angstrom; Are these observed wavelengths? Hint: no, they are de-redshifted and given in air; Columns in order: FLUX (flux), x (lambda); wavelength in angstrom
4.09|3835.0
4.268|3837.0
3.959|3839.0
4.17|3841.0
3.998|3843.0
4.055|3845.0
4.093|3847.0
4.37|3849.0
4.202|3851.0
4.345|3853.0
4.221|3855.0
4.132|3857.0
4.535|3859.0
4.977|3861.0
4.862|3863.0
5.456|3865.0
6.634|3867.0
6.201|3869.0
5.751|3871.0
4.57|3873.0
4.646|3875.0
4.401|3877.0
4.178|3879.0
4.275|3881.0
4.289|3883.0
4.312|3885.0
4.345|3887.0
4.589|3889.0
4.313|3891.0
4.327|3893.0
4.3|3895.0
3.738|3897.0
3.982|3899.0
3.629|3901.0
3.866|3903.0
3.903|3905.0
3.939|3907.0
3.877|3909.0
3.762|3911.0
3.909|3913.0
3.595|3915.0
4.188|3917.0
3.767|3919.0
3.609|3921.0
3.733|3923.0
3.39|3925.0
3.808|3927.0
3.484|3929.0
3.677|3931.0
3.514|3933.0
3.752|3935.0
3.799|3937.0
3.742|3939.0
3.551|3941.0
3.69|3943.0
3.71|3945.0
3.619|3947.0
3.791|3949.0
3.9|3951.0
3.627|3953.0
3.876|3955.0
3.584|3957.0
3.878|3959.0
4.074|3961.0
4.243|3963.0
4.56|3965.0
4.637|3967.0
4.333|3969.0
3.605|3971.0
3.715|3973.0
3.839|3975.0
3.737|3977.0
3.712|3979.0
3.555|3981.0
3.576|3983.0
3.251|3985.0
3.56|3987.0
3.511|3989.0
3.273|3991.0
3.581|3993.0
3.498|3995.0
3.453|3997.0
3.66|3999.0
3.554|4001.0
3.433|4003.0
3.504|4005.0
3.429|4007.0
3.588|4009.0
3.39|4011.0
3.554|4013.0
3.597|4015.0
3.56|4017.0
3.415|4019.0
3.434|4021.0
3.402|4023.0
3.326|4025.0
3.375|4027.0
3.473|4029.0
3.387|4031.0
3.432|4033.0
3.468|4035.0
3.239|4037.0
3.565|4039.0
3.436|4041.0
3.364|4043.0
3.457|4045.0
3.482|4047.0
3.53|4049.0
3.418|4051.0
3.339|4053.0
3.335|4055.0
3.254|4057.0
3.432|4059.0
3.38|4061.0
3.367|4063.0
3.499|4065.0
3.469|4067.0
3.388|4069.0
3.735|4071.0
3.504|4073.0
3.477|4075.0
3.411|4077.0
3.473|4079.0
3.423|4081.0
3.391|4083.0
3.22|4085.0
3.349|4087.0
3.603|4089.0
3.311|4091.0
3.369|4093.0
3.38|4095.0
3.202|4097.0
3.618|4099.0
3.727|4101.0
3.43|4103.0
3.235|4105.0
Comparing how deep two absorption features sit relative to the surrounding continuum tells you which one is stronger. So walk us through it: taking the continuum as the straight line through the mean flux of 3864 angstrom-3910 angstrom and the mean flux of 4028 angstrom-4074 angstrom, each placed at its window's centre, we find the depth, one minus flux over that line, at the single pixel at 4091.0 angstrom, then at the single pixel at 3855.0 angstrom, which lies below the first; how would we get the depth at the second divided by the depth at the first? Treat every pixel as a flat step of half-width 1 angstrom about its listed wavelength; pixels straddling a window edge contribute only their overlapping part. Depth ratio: -2.4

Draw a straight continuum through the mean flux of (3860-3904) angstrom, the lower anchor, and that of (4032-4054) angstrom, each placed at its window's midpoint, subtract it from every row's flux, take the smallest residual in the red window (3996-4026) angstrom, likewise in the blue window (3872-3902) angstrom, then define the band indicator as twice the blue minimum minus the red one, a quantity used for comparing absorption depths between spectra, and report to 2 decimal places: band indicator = -1.38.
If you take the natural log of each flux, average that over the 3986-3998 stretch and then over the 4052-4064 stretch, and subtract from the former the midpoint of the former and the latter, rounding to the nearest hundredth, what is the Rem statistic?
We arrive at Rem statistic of 0.02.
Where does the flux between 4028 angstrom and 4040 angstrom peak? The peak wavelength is 4039.0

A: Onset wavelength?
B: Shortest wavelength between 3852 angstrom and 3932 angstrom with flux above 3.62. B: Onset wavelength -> 3853.0 angstrom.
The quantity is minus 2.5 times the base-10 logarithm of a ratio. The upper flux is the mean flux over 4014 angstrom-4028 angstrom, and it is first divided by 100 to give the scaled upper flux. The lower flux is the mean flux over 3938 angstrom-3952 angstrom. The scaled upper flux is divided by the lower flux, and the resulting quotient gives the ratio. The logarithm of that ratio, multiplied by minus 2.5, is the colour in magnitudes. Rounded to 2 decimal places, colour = 5.08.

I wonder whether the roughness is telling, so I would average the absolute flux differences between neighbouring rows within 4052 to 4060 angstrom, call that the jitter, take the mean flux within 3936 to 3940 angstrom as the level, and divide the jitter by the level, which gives 0.023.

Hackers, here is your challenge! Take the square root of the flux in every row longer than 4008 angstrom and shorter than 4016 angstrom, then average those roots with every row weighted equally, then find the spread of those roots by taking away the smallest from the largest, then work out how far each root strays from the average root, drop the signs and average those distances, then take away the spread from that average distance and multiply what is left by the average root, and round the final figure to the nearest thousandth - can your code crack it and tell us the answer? -0.068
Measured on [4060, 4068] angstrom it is -0.038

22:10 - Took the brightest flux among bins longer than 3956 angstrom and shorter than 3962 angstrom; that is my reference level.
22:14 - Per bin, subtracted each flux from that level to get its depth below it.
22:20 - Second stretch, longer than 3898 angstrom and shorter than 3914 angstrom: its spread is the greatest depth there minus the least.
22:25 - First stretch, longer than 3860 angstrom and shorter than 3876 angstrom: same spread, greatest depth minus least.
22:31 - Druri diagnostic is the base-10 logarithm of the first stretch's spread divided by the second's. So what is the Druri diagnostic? 0.77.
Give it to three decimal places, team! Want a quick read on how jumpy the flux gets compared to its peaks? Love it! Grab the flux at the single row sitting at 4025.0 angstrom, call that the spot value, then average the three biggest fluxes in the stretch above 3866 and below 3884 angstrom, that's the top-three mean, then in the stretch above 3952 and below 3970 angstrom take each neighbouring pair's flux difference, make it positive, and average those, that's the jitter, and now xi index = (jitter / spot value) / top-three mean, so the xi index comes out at 0.012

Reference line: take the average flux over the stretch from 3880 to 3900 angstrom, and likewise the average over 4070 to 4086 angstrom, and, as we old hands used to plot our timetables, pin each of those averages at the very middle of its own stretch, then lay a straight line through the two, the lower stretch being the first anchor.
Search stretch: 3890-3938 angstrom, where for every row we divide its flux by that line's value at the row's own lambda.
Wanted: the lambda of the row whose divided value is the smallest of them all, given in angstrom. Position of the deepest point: 3925.0 angstrom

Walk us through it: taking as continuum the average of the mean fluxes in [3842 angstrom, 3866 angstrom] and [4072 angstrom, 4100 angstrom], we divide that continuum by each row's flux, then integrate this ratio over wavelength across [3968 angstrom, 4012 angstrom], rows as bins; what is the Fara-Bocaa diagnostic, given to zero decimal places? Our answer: 48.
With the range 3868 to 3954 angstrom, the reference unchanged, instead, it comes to 85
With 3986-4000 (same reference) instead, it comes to 16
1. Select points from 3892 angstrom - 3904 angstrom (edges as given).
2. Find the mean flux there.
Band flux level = 4.0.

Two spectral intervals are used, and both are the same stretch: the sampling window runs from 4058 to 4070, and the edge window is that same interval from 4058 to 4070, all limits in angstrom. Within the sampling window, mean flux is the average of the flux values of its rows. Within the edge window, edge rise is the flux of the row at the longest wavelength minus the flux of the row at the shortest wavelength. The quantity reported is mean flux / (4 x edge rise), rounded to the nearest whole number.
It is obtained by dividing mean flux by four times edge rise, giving -19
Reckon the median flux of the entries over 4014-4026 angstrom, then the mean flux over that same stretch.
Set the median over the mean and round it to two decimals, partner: 0.99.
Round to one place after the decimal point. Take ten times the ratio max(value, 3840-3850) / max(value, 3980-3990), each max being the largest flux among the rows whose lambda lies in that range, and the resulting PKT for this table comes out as 12.2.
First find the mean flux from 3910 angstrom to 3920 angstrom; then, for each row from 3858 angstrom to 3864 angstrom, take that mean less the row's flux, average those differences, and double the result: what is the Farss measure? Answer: -1.9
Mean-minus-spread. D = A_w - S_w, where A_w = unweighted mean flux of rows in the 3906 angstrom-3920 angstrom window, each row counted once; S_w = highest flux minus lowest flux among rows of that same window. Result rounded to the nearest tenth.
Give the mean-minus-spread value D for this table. 3.3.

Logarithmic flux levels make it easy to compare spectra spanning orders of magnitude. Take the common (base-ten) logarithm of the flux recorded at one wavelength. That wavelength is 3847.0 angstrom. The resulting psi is 0.61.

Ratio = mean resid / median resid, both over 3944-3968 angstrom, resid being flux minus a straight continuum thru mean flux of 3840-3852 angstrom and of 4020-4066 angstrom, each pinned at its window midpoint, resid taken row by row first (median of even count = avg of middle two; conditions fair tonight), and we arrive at 1.58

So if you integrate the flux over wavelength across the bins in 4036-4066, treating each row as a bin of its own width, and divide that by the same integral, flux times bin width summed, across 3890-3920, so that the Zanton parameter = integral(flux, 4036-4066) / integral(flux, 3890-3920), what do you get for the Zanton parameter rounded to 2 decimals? 0.86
